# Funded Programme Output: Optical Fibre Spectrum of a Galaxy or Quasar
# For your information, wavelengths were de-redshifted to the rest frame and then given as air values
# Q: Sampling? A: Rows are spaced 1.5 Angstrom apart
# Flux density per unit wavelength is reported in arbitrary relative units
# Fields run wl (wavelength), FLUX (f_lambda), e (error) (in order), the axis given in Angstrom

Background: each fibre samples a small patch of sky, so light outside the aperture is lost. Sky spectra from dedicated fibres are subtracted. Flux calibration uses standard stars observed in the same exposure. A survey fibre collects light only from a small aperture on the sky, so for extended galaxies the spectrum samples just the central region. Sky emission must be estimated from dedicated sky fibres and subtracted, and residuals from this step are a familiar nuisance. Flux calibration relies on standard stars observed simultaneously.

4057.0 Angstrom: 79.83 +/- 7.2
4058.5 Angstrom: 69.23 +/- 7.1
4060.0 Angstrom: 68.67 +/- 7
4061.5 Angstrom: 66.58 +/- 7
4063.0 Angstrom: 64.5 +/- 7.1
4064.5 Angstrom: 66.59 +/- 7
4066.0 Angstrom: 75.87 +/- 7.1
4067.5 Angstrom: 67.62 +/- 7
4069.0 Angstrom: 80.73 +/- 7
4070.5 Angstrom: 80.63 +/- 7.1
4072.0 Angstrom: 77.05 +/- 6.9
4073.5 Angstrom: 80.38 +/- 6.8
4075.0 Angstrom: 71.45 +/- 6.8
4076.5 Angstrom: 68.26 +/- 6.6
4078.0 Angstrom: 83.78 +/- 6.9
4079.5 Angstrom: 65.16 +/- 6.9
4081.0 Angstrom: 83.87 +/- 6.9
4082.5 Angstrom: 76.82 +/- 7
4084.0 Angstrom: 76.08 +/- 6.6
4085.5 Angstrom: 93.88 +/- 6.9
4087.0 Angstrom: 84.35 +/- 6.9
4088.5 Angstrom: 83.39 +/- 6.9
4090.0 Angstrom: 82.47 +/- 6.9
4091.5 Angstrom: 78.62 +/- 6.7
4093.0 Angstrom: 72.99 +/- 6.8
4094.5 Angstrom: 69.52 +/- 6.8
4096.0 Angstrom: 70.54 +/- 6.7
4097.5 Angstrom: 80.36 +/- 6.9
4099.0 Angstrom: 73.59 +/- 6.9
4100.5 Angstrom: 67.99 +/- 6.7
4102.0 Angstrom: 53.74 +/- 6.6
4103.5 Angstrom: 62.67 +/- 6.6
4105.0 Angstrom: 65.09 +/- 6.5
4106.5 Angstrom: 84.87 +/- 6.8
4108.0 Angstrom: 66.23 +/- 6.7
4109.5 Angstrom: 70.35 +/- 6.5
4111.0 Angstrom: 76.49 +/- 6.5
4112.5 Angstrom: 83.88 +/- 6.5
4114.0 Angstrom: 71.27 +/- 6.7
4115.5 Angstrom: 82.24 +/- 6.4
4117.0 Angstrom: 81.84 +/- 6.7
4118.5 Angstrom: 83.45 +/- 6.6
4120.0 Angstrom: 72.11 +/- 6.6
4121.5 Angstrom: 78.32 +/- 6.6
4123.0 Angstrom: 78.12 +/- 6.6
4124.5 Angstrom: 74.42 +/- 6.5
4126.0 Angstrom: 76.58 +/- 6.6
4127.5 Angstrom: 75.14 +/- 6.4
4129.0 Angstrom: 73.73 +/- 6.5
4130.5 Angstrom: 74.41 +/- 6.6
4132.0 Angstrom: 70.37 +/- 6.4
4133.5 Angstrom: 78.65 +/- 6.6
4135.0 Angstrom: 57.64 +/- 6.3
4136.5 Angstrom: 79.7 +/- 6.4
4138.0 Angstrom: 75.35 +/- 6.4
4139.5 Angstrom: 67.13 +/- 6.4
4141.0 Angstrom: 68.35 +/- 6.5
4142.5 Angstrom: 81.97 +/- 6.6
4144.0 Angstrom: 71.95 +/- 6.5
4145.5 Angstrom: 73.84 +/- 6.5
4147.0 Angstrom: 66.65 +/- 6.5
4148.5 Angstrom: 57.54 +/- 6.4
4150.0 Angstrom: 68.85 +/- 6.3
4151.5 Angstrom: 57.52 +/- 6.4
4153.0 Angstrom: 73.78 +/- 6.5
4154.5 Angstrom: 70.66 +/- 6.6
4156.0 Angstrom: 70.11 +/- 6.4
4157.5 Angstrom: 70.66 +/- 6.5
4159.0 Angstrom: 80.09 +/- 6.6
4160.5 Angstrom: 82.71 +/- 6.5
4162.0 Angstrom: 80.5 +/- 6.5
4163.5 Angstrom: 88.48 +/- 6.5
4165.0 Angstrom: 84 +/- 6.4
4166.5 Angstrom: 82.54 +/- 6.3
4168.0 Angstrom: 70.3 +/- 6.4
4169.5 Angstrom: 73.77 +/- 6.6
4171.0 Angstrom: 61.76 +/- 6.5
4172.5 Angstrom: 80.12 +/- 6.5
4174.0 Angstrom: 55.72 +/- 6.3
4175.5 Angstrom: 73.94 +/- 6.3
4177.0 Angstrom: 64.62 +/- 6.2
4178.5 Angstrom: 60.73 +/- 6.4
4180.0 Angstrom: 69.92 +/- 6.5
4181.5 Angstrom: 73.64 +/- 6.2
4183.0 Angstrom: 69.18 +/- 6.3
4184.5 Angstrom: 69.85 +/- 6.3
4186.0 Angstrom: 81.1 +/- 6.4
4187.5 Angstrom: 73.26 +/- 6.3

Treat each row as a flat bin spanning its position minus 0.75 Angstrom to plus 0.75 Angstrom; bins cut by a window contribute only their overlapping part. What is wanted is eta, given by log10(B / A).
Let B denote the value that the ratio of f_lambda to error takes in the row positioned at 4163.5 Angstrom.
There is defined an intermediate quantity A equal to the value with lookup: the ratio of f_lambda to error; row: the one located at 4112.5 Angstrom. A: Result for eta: 0.02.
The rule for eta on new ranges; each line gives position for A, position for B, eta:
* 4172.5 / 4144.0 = -0.05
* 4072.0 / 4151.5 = -0.09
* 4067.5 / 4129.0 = 0.07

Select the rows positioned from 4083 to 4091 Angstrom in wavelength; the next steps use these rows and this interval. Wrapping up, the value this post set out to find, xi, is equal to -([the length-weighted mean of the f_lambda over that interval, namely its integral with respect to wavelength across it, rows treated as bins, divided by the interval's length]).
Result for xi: -84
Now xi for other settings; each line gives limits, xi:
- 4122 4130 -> -76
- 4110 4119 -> -79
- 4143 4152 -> -67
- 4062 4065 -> -66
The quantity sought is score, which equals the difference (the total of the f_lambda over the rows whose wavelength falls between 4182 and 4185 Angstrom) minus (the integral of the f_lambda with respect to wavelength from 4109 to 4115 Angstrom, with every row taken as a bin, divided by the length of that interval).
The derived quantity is 63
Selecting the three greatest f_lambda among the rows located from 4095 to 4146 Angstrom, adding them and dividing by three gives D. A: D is 84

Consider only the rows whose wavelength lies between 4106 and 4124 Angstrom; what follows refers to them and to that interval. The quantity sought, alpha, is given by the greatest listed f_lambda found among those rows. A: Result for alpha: 84.87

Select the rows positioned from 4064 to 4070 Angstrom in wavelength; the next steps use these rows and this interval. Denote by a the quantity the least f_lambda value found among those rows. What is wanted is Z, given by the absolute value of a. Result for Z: 67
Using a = 66.59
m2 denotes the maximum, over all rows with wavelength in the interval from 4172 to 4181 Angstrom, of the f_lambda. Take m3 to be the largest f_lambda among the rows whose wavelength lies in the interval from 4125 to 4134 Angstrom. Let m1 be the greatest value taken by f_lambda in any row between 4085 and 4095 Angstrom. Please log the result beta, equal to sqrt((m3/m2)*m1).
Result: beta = 9.6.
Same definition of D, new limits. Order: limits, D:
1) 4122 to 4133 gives 77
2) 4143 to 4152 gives 72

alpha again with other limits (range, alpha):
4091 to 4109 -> 84.87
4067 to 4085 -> 83.87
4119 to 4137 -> 79.7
